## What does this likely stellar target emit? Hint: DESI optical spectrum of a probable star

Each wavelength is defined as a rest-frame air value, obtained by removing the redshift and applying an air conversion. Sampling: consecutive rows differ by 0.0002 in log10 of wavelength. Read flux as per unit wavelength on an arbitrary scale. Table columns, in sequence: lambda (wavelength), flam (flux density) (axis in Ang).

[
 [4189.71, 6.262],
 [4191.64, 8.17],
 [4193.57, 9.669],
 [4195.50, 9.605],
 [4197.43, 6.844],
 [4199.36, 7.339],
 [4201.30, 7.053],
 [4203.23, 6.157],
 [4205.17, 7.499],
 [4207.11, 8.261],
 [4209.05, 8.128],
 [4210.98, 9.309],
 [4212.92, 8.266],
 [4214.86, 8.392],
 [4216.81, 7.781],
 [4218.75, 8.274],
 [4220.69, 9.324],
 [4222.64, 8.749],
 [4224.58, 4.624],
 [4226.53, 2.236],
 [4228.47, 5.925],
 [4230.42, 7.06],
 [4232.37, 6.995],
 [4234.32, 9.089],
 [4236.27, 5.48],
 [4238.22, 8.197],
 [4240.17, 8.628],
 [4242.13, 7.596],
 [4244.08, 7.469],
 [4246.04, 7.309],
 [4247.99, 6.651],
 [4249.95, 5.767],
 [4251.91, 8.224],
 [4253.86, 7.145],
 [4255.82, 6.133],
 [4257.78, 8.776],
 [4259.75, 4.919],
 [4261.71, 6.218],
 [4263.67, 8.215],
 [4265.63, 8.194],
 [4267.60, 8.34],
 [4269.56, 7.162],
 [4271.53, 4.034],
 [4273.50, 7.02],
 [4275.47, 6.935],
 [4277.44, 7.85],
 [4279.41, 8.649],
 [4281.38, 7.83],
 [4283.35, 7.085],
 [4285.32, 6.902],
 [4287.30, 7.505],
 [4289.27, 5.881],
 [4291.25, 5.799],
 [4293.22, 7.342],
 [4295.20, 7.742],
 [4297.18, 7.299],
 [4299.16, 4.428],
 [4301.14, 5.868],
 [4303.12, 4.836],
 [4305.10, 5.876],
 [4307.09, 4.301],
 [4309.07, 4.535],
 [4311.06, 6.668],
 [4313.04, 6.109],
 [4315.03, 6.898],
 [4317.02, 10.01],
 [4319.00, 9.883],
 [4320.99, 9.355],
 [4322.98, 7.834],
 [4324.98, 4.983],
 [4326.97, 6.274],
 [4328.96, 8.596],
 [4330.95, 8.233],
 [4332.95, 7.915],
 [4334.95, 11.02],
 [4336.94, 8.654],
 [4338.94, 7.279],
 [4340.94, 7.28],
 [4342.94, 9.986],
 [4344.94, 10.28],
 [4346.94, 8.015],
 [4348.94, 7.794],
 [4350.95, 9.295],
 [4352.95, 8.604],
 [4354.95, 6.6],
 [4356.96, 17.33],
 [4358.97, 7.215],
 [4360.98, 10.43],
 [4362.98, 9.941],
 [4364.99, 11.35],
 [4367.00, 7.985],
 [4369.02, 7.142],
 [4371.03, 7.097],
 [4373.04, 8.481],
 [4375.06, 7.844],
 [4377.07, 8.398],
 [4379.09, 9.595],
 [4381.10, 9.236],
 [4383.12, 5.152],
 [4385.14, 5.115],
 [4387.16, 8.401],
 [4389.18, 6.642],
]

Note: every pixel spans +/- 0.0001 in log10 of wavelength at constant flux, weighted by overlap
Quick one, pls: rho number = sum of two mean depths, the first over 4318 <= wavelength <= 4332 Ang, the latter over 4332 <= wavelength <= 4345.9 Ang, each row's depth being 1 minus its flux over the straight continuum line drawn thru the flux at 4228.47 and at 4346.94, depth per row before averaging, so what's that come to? -0.17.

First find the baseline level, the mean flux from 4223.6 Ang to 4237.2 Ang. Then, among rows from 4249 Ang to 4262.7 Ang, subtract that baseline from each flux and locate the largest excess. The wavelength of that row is 4257.78 Ang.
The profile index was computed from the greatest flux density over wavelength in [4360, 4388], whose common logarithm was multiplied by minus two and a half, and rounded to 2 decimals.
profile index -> -2.64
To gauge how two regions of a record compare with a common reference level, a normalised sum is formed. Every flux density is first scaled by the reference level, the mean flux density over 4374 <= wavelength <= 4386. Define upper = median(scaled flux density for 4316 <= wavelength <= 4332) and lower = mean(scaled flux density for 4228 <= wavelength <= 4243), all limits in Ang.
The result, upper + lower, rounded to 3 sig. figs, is 2.09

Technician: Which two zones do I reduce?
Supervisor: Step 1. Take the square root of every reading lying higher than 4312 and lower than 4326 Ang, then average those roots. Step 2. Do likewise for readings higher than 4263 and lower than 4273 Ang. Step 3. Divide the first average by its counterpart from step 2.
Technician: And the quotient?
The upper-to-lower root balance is 1.05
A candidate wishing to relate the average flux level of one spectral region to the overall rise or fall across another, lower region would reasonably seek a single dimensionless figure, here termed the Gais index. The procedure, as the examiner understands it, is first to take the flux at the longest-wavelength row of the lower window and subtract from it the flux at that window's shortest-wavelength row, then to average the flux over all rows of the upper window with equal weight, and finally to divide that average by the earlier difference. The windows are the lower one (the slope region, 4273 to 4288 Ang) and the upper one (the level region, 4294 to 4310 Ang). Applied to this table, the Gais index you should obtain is 12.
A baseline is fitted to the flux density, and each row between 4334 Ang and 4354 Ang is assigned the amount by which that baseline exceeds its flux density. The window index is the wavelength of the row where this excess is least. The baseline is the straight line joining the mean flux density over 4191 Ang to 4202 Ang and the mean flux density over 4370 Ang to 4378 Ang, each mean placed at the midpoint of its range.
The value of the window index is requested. 4334.95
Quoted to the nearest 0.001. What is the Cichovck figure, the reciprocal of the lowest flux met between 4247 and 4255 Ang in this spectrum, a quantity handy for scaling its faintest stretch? 0.173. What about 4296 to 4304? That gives 0.226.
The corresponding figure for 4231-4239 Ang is 0.182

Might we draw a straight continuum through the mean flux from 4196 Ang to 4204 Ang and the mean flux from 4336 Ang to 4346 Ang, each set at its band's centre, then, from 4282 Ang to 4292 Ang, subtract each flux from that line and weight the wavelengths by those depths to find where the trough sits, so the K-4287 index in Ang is 4288.4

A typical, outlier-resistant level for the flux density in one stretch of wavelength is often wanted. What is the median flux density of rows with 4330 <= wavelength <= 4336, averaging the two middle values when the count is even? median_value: 8.2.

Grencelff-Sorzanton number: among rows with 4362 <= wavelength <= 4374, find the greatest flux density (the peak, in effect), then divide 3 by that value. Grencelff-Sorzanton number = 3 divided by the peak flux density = 0.26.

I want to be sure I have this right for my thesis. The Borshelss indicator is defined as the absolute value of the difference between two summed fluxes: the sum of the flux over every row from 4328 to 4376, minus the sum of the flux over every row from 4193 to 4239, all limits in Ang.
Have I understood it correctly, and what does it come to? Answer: 34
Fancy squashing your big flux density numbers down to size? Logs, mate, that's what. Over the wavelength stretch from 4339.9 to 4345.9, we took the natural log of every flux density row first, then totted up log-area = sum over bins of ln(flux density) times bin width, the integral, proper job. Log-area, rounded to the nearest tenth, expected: 13.2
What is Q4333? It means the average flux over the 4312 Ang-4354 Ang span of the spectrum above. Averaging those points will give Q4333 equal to 8.30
